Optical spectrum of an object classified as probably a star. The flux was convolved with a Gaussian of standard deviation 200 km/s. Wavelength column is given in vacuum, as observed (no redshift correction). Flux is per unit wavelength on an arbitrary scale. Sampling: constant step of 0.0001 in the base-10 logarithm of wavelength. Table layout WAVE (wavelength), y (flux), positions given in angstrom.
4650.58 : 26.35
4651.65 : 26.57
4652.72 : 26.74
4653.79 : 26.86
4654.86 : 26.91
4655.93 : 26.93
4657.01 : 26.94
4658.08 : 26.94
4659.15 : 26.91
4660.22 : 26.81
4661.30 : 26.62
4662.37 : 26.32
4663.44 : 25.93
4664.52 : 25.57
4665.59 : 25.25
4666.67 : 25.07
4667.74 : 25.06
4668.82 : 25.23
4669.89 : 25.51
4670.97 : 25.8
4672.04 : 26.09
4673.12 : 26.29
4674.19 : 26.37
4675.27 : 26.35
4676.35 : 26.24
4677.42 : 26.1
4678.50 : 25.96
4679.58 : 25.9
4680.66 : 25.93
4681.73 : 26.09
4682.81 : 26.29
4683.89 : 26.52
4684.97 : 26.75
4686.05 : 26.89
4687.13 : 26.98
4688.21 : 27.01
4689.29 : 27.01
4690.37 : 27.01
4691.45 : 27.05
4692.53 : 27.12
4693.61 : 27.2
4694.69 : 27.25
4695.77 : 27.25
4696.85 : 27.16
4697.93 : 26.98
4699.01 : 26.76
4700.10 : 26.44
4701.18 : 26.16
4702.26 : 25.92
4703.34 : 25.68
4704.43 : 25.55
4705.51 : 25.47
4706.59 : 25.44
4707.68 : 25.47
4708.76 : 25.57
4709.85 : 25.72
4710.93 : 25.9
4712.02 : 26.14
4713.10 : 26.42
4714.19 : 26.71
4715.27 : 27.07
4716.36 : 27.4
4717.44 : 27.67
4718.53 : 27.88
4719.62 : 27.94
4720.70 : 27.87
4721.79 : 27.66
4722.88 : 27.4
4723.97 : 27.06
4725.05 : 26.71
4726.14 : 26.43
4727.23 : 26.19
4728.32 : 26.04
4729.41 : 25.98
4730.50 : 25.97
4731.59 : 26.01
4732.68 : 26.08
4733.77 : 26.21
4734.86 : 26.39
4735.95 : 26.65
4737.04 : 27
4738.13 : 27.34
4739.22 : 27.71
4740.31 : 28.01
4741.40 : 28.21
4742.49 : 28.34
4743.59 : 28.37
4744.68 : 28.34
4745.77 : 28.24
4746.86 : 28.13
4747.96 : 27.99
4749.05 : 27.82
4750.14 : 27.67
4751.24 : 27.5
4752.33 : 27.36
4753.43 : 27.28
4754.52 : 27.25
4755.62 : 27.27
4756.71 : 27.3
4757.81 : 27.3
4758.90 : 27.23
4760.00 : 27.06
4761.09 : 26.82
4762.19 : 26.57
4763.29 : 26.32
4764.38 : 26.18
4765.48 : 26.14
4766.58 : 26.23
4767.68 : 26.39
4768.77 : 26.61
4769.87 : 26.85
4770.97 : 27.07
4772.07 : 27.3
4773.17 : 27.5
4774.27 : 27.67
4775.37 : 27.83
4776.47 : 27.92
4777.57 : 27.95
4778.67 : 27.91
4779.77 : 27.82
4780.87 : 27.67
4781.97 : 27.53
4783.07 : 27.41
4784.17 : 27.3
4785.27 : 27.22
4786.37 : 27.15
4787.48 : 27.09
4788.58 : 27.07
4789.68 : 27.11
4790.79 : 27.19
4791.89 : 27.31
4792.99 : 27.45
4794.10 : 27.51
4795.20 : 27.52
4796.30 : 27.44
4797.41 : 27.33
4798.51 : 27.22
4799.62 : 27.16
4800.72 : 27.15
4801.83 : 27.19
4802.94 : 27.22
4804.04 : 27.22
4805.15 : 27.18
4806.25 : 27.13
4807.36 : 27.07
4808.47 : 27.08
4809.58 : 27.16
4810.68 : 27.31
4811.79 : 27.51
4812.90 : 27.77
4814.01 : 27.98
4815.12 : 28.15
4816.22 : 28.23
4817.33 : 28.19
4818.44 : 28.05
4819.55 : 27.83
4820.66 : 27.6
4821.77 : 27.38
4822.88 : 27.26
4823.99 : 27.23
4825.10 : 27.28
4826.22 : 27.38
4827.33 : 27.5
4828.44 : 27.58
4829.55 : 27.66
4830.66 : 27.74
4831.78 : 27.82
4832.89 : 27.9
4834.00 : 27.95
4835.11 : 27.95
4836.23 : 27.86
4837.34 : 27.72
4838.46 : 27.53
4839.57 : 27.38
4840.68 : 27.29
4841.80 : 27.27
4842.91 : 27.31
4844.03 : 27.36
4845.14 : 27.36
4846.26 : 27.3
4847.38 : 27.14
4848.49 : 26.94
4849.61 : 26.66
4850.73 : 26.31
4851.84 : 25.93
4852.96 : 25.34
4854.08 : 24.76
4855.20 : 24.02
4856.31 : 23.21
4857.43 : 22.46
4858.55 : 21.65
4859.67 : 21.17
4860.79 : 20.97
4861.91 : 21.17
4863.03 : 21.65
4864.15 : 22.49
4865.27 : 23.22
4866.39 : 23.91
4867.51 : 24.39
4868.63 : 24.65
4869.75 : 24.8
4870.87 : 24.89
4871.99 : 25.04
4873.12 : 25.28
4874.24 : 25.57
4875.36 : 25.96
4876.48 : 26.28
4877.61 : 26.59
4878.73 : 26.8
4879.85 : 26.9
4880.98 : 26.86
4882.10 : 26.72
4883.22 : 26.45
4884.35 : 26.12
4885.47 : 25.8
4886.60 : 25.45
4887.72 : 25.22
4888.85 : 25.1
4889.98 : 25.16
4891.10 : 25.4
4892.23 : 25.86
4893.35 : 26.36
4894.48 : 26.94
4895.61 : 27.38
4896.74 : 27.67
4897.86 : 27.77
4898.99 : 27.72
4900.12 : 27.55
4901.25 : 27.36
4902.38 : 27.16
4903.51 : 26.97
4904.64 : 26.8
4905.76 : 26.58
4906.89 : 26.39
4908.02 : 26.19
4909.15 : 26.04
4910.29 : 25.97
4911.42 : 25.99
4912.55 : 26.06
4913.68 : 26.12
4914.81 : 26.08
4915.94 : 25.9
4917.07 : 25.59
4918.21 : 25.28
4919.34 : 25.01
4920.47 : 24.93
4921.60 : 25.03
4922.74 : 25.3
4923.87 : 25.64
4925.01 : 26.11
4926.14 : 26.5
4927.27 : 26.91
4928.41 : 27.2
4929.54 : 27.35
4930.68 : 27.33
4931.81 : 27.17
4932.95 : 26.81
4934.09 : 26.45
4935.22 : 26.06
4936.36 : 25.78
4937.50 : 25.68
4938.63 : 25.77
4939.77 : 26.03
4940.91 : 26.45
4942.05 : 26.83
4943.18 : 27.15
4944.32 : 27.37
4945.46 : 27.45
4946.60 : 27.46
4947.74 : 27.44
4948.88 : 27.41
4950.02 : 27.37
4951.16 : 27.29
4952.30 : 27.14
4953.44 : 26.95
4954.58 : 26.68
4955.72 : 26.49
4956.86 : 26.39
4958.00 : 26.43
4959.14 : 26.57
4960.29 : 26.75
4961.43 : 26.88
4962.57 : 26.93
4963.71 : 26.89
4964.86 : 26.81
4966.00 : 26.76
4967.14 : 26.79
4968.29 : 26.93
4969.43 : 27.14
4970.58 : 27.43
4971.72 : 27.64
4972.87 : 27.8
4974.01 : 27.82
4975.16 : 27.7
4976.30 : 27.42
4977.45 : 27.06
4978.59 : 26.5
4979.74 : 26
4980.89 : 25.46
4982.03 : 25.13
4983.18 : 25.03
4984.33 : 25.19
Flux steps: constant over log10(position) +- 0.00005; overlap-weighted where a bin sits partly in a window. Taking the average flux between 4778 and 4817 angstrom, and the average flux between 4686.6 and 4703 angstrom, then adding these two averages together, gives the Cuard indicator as 54.3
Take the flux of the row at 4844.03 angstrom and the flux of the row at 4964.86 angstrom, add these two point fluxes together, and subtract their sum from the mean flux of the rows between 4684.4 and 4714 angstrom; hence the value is -27.7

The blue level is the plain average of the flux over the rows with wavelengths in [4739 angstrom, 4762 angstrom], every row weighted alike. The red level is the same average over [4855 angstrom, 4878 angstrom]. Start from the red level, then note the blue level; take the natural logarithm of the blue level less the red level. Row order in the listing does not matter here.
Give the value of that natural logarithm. 1.4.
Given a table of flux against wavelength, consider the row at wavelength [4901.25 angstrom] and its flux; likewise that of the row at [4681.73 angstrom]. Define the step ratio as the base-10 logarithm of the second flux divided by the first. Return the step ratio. -0.021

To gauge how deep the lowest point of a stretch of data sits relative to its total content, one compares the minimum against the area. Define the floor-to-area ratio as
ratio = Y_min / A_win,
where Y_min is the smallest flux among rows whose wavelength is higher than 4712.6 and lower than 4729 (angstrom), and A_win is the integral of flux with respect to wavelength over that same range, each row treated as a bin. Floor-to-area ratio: 0.059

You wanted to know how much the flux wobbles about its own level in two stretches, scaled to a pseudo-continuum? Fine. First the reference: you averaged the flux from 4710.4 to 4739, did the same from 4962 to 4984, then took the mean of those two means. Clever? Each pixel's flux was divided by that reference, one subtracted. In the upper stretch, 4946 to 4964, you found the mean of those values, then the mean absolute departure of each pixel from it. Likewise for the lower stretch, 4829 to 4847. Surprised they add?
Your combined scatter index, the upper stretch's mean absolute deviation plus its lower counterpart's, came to 0.0204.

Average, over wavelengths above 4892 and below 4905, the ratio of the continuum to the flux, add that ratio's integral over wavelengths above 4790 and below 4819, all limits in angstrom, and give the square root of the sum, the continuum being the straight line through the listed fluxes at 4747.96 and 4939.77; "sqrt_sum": 5.5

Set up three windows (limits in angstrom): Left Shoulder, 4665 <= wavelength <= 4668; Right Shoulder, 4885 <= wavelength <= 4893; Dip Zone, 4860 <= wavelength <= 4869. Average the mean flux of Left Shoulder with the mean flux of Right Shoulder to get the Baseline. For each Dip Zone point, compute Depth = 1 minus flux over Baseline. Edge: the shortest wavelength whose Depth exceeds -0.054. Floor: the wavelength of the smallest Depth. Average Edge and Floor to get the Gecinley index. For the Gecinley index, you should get 4864.7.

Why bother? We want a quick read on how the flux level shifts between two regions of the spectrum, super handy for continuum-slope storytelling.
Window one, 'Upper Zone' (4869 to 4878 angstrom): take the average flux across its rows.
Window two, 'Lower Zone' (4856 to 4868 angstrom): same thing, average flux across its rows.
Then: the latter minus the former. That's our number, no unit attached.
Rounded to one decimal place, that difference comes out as -3.2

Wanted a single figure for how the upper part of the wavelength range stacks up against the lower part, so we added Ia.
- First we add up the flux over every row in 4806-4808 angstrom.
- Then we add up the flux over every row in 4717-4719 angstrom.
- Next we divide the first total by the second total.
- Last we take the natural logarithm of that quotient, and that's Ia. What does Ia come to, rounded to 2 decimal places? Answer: -0.02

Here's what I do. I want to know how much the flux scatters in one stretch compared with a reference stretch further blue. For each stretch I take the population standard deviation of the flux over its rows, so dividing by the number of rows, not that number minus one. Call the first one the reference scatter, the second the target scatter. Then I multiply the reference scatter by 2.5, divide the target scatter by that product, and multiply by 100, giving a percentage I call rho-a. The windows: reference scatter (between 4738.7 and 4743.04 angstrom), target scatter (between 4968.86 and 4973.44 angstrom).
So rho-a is 42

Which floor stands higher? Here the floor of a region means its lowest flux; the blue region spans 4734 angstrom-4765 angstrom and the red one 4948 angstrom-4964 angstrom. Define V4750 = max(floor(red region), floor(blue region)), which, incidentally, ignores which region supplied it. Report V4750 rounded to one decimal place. 26.4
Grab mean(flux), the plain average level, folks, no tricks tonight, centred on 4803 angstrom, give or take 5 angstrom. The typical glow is 27.2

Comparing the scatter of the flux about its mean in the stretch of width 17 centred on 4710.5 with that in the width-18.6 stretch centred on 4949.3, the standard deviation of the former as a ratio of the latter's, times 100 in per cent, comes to 203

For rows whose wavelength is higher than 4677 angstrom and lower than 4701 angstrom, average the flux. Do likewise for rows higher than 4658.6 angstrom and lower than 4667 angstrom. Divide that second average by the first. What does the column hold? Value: 0.98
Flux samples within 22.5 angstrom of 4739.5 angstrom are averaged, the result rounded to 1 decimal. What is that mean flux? 27.3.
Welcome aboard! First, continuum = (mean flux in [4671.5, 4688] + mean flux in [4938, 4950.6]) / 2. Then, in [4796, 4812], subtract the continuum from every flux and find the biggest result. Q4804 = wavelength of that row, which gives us 4811.79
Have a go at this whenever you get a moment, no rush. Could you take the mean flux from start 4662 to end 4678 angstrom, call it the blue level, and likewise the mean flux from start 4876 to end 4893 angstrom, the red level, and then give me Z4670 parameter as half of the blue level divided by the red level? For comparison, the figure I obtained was 0.495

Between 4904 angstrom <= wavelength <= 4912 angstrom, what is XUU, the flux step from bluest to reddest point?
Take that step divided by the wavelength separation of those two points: -0.12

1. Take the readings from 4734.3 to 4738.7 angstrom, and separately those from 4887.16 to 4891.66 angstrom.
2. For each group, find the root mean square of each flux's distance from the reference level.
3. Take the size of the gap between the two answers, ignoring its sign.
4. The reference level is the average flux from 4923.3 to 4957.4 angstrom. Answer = 1.2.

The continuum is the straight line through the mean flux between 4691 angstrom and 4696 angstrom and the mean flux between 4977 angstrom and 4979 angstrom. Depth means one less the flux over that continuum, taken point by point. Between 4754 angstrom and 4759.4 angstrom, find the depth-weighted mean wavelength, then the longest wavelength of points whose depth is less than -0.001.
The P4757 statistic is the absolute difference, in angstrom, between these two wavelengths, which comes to 2.2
